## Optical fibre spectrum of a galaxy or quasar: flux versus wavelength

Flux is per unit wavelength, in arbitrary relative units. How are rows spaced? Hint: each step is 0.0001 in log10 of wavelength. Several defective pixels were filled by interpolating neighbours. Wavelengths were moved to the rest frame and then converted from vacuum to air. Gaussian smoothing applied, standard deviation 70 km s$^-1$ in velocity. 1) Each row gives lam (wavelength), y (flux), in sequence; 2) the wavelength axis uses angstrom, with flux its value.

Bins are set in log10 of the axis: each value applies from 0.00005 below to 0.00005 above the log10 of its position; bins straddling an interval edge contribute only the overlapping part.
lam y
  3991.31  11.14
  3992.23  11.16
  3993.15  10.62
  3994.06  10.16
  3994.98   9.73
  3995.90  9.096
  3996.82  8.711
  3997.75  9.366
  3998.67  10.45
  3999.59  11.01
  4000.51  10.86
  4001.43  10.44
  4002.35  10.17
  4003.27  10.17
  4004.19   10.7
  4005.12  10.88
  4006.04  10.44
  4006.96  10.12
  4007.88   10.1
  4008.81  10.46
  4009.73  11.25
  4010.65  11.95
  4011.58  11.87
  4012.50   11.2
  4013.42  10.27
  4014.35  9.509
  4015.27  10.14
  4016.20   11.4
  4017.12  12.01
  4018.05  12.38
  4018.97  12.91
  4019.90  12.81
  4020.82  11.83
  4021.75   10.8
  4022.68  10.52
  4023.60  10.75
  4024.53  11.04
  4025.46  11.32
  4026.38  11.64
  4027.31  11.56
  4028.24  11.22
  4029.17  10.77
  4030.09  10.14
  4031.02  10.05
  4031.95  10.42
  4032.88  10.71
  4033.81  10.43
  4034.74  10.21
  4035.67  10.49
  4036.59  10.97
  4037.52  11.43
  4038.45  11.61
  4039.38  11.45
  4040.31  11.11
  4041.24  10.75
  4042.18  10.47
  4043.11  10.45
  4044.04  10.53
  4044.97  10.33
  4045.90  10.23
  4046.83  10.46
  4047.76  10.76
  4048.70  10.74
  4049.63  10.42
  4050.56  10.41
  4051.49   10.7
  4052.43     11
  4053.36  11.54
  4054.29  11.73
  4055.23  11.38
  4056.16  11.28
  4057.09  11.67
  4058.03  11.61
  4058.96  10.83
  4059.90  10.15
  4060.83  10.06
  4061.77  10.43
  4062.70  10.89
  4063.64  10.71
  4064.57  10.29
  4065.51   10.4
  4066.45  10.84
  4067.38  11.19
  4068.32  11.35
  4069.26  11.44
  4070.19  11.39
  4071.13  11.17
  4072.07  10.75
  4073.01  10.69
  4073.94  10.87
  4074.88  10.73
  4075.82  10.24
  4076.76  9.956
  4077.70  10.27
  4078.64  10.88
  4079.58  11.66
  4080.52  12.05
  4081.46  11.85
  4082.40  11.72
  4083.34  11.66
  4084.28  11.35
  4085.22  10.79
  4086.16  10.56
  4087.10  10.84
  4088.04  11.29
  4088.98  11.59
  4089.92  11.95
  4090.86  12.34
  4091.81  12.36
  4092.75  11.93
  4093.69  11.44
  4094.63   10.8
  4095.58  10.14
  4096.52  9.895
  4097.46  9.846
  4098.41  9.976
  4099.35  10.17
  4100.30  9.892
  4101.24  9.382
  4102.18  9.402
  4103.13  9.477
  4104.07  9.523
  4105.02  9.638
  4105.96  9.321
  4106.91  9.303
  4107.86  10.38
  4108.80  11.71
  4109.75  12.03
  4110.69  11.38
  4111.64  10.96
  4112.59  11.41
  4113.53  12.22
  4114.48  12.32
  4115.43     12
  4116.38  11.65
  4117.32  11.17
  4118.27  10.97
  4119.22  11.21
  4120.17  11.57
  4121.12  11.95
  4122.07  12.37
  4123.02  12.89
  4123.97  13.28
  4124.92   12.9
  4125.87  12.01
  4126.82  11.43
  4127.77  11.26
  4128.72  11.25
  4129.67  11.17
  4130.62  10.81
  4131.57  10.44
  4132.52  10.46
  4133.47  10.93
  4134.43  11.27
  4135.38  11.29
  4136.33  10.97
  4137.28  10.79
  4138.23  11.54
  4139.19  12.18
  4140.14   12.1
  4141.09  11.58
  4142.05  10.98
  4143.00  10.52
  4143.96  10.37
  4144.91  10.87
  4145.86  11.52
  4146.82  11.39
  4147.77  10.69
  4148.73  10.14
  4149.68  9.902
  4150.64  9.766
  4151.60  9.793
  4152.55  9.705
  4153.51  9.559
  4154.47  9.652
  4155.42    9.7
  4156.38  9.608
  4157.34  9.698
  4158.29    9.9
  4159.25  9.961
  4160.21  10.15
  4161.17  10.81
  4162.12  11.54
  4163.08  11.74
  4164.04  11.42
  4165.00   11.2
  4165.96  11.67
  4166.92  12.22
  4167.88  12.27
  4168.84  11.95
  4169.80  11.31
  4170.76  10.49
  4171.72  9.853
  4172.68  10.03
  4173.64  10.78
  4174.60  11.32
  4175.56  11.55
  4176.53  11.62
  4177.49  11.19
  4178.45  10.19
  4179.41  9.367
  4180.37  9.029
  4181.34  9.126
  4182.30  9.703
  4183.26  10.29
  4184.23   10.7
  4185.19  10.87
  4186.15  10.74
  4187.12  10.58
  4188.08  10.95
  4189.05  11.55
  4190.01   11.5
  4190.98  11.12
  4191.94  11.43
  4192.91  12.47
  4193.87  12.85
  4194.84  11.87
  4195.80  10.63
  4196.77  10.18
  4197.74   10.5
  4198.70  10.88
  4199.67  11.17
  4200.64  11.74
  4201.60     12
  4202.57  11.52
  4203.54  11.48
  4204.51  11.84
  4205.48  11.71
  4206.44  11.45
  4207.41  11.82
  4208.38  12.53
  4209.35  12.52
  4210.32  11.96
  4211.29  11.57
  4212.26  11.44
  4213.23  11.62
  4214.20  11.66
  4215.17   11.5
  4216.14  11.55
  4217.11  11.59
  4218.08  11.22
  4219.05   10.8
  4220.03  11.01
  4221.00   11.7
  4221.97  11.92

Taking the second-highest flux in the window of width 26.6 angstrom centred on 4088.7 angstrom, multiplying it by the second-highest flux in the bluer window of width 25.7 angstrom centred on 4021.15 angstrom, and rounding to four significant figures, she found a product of 158.1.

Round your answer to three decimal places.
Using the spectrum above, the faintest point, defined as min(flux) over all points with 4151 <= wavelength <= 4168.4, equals 9.559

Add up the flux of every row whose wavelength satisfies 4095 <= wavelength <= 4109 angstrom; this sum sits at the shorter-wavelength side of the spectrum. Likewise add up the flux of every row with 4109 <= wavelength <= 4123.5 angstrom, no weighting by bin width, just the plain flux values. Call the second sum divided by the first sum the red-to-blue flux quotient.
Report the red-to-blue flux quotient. 1.19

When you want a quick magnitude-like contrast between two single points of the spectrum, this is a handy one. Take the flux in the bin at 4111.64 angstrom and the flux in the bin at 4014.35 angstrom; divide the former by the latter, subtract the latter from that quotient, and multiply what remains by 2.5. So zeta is -21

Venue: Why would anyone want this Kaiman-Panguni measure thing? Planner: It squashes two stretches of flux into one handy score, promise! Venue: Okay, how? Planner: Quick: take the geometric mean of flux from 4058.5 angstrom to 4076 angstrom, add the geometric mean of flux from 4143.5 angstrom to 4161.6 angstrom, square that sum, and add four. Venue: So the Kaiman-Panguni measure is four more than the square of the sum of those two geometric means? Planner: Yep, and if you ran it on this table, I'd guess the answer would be 441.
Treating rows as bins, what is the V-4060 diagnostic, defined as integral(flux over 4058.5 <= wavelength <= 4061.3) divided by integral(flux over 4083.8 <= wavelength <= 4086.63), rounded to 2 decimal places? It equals 0.94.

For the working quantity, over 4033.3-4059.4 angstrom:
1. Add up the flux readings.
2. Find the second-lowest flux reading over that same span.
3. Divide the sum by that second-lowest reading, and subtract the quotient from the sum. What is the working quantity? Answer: 275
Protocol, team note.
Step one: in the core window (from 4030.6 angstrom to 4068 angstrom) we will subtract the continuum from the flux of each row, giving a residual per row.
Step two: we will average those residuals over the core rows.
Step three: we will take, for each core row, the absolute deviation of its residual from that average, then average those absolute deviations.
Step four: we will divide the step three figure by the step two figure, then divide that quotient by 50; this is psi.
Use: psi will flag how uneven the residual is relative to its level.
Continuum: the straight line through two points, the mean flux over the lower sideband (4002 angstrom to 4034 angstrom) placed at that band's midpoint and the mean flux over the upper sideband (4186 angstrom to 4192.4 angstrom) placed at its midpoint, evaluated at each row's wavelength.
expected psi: -0.04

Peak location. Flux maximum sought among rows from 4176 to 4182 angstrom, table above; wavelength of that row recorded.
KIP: 4176.53 angstrom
